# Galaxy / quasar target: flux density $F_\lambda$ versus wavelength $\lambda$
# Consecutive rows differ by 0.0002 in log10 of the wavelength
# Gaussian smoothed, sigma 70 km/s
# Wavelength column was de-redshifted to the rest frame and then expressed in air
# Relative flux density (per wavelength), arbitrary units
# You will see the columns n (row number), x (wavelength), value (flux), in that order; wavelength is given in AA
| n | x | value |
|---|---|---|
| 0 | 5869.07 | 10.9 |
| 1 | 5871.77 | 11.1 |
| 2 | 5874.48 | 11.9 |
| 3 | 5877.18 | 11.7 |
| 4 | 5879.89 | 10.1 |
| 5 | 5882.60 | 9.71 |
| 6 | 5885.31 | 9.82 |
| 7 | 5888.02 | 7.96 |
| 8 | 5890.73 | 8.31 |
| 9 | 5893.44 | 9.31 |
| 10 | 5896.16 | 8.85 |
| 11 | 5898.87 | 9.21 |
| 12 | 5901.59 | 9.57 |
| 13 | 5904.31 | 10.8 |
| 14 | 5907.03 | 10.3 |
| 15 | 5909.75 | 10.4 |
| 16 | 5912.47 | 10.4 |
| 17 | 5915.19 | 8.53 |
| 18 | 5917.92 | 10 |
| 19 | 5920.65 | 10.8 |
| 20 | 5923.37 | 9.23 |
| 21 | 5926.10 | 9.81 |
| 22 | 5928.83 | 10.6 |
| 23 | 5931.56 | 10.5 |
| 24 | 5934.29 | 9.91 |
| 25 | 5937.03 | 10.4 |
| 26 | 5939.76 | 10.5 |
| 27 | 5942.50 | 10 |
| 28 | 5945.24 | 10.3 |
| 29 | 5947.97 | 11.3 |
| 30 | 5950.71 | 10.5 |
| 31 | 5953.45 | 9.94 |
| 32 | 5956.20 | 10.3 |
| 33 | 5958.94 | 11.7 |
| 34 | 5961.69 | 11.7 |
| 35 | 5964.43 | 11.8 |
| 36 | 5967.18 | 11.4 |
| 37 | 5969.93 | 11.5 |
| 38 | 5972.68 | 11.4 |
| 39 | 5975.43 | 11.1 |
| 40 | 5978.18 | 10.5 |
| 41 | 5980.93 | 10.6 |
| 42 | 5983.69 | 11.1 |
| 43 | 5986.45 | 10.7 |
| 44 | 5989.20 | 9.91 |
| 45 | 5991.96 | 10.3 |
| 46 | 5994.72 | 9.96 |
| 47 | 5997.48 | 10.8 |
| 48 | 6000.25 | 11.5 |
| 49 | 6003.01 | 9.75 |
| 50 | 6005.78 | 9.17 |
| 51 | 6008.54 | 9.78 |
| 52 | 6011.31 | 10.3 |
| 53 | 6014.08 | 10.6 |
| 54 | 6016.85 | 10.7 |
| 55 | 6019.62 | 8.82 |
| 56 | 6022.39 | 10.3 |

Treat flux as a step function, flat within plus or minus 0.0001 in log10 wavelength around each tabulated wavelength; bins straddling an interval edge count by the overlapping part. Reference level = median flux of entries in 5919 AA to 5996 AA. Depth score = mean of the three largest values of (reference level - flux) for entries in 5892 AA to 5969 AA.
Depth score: 1.6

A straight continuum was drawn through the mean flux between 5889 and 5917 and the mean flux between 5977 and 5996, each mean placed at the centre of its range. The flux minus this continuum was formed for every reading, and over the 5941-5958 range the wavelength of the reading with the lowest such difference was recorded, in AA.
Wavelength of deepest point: 5953.45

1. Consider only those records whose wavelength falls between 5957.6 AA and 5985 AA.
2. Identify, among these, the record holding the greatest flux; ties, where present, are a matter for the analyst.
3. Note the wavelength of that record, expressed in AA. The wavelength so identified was 5964.43 AA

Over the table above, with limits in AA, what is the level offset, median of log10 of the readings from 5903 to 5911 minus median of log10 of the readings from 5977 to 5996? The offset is -0.004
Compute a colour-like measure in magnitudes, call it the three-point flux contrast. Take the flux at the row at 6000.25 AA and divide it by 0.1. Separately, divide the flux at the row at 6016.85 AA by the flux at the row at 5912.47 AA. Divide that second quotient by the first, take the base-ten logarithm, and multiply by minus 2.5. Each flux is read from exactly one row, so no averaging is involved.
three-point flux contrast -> 5.12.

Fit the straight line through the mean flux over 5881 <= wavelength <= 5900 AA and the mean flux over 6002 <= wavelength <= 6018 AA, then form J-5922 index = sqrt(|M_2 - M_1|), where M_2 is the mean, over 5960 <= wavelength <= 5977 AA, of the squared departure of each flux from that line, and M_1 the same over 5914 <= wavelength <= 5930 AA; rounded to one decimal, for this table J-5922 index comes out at 1.6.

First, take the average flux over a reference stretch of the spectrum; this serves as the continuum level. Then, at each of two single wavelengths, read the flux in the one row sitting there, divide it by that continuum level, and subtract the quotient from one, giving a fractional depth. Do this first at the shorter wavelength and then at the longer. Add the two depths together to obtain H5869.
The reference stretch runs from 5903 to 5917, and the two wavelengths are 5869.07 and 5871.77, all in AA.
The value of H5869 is -0.18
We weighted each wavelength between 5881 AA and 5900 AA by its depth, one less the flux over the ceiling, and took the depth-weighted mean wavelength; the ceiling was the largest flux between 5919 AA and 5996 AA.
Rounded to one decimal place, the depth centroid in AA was 5891.0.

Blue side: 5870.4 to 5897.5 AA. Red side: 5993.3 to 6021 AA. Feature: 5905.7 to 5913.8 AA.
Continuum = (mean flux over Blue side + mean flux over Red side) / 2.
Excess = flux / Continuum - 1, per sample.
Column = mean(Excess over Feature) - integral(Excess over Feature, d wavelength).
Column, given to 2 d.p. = -0.26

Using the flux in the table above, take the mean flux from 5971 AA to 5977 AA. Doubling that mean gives 22.5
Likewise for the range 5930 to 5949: 20.8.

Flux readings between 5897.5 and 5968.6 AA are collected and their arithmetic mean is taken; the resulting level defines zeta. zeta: 10.4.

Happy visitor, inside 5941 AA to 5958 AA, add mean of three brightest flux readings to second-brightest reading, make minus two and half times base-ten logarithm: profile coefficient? -3.32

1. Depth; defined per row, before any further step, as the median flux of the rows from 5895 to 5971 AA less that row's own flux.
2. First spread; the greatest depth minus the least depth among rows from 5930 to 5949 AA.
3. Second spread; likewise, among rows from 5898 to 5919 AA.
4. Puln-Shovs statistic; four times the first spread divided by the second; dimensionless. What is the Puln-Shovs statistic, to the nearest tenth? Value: 2.4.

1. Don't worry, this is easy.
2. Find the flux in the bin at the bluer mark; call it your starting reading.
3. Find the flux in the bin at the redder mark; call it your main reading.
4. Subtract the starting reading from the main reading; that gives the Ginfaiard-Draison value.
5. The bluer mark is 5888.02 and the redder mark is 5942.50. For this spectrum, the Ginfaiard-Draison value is 2.0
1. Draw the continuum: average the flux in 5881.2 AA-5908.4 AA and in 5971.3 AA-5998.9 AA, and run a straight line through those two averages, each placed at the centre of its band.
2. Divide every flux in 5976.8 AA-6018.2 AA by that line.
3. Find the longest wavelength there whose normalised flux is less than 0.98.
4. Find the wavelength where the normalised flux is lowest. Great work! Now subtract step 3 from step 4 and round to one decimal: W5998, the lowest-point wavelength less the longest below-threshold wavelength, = -11.1 AA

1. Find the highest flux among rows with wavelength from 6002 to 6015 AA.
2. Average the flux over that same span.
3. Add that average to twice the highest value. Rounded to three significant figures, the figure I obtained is 31.1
